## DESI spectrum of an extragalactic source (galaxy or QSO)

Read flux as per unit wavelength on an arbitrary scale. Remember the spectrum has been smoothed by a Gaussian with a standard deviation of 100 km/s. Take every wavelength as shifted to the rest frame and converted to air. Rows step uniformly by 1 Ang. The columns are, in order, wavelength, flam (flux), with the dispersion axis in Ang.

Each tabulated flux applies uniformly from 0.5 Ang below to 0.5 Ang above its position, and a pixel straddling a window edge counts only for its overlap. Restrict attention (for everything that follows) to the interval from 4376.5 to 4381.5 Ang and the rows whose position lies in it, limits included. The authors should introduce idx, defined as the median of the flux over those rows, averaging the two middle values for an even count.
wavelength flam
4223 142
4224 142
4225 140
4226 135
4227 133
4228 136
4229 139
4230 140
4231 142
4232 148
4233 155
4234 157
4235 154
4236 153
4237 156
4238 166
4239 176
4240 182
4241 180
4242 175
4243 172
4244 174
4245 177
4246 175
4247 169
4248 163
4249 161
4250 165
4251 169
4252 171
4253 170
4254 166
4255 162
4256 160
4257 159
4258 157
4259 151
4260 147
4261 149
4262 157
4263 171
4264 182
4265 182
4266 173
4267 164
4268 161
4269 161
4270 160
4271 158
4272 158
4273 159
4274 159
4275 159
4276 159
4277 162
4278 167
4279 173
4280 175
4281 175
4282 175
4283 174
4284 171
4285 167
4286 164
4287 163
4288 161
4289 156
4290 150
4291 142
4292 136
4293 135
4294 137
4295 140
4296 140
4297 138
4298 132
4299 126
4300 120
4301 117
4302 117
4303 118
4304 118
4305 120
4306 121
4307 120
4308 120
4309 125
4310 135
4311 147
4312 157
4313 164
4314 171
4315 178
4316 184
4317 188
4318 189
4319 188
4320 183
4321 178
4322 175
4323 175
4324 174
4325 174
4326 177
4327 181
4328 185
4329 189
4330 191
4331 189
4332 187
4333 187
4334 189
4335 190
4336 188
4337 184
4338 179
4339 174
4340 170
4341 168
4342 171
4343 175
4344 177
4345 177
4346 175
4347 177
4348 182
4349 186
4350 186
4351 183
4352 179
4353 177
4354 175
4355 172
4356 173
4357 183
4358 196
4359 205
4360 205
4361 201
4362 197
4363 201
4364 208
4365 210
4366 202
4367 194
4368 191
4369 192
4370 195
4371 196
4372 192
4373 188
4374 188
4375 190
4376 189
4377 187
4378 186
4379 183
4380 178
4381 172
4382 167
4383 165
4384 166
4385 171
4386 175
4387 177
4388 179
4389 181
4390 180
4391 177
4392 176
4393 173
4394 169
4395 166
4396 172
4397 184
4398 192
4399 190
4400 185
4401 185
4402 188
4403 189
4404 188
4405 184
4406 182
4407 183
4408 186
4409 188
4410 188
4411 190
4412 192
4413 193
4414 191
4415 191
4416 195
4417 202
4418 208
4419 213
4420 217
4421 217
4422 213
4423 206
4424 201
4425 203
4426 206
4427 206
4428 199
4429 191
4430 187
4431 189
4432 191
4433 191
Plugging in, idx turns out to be 183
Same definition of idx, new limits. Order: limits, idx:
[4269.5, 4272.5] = 158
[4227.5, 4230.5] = 139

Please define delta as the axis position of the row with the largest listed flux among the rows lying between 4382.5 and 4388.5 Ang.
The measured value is 4388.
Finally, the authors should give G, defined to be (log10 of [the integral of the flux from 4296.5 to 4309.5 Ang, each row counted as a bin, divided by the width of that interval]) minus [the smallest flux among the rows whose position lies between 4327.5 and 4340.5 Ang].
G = -168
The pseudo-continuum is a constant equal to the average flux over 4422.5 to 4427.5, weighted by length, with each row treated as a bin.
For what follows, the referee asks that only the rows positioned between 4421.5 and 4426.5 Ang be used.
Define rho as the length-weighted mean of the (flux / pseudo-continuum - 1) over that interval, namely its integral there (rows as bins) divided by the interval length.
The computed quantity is 0.01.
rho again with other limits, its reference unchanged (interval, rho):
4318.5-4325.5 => -0.13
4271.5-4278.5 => -0.22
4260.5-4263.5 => -0.22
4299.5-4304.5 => -0.42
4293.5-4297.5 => -0.32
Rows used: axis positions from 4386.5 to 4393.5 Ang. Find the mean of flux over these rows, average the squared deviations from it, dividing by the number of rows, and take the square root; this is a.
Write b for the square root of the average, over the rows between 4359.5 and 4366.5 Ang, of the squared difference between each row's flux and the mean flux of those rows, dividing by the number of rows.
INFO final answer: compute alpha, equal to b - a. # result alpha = 2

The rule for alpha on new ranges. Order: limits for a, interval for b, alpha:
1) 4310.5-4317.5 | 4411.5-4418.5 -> -8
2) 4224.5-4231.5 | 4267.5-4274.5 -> -2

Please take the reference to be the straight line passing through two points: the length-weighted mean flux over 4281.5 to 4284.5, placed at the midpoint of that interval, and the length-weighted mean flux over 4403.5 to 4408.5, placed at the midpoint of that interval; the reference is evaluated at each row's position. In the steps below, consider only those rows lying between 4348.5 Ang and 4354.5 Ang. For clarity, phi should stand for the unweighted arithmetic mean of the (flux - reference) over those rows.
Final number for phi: 1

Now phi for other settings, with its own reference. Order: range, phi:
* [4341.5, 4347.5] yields -4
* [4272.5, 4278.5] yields -12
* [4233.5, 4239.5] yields -9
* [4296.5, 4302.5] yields -50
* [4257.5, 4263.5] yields -16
